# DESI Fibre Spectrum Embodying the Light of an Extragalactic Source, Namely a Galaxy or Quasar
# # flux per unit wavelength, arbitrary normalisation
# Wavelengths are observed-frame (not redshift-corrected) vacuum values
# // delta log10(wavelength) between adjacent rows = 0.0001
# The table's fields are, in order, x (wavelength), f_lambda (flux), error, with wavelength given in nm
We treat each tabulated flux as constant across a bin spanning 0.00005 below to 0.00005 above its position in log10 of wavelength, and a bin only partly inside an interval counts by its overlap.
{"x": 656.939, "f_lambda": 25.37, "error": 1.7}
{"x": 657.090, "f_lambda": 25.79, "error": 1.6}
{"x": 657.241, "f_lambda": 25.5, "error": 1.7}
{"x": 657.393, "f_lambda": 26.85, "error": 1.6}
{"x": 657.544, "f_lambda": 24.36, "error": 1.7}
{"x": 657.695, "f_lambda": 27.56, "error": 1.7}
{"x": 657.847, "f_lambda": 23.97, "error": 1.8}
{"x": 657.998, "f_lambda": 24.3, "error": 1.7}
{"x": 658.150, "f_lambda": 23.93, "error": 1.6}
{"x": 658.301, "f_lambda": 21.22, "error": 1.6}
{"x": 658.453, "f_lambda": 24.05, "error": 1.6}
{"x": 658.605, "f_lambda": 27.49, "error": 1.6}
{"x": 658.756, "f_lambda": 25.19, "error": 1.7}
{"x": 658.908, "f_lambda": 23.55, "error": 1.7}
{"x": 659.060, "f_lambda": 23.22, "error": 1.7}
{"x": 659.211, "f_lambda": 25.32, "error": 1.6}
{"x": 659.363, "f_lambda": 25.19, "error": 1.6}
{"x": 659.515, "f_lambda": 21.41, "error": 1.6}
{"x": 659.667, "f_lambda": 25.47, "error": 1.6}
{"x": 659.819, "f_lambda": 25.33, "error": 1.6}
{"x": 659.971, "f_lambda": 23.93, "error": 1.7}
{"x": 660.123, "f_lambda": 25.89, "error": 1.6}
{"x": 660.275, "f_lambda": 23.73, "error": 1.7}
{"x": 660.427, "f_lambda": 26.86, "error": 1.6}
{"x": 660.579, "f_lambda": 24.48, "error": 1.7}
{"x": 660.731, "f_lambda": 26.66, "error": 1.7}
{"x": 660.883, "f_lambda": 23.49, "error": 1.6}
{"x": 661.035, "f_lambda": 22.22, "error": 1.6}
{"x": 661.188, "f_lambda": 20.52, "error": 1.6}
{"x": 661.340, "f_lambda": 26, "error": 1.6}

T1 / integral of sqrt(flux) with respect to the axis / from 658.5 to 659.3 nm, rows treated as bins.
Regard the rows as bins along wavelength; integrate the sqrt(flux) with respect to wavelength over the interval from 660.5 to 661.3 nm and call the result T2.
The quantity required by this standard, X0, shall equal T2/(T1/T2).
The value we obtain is 3.77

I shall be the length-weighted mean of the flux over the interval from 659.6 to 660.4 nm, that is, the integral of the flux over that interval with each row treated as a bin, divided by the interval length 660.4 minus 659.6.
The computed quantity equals 25.0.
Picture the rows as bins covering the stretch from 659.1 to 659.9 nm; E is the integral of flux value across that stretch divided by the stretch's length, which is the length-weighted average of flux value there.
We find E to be 24.5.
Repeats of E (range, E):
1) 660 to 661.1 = 24.8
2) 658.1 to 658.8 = 24.4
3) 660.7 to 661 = 24.5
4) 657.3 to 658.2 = 25.2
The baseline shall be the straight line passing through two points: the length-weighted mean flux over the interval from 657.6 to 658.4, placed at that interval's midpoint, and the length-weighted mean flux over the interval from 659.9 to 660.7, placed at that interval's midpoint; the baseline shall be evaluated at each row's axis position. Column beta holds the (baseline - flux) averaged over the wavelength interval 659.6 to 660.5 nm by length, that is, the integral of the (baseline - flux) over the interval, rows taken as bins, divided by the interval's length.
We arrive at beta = -0.20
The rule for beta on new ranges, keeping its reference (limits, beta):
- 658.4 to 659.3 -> -0.30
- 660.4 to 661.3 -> 1.34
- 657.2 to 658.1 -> -1.32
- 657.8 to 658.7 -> 0.10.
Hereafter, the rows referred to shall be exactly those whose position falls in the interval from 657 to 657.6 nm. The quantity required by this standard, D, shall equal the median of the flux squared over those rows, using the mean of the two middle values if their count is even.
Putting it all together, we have 658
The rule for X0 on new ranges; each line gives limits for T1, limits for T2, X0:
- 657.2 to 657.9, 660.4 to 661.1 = 3.40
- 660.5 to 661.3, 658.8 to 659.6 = 3.92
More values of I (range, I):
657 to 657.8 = 25.9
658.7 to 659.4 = 24.4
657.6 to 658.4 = 24.2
